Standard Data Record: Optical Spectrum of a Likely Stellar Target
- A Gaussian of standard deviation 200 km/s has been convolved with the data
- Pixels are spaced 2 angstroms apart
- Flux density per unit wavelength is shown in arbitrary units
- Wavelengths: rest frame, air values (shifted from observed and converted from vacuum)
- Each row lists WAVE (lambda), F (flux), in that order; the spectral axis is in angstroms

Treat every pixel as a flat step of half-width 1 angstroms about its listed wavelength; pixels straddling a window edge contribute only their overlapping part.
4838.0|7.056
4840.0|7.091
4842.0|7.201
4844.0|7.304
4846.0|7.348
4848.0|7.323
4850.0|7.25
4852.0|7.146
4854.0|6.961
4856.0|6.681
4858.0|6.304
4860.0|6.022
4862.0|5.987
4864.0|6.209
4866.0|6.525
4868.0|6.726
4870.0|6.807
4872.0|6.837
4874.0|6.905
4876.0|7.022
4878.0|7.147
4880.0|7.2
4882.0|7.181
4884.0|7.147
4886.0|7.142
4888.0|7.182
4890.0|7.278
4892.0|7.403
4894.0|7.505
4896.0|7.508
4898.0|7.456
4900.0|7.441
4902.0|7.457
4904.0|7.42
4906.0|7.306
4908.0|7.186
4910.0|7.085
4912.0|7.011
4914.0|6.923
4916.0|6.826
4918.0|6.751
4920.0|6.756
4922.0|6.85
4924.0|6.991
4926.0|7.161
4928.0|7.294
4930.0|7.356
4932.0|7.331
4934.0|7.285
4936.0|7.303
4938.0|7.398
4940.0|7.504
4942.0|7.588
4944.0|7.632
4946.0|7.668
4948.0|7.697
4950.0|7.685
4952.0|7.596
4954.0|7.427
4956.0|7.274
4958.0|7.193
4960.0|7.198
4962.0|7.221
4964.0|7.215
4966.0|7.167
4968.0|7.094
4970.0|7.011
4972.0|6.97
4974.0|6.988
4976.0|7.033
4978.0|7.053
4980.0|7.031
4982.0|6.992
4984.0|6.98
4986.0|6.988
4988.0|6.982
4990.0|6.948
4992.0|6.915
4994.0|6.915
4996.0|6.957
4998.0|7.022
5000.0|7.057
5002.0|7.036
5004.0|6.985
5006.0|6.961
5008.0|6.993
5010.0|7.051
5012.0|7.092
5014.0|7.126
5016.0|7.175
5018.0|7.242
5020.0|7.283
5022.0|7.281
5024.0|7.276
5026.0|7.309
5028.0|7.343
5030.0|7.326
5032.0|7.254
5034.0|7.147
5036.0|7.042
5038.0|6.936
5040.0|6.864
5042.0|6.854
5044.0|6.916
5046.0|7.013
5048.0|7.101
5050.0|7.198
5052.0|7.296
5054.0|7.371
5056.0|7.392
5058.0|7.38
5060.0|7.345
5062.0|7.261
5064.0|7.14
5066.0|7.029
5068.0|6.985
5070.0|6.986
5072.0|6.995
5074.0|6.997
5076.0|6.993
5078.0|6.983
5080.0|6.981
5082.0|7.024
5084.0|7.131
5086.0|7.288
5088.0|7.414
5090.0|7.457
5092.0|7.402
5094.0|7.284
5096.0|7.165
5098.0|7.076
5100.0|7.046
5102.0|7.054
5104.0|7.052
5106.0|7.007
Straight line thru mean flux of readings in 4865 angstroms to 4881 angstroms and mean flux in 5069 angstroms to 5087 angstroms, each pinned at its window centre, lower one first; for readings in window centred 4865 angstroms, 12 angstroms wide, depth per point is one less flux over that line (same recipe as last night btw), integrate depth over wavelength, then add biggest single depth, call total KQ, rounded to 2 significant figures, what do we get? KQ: 1.0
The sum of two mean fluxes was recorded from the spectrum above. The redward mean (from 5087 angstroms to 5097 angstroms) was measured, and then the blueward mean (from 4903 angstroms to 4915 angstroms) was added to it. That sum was 14.5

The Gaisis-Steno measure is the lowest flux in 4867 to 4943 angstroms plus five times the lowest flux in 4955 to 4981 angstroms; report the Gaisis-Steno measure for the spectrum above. 41.6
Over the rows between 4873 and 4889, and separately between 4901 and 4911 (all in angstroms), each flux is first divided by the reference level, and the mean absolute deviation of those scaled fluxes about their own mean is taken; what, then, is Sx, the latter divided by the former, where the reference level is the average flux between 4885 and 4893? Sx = 1.6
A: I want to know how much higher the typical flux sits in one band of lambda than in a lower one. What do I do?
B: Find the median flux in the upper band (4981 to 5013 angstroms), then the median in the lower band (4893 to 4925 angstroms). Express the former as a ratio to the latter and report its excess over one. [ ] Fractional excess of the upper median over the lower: -0.021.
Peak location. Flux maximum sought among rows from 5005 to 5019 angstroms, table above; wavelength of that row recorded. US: 5018.0 angstroms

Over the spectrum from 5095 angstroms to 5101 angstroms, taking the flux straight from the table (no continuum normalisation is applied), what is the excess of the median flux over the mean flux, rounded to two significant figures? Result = -0.020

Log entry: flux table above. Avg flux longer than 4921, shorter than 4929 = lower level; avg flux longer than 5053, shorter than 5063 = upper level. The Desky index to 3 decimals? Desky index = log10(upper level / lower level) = 0.017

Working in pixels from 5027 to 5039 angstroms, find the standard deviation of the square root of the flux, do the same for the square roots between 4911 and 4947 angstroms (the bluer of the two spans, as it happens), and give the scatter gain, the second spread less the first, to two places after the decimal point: 0.03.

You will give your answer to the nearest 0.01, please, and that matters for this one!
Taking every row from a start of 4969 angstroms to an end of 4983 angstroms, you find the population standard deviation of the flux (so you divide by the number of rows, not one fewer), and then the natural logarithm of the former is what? -3.60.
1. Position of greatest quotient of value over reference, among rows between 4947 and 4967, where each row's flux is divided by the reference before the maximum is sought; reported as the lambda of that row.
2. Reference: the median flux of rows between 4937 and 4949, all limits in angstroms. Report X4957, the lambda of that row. 4948.0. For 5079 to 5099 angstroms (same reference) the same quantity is 5090.0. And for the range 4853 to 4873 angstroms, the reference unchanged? 4854.0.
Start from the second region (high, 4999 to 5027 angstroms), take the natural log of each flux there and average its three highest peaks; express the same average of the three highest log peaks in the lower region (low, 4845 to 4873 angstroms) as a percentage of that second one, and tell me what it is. 100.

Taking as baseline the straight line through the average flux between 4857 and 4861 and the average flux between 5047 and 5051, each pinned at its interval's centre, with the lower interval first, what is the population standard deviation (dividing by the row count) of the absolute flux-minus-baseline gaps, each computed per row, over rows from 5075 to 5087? 0.097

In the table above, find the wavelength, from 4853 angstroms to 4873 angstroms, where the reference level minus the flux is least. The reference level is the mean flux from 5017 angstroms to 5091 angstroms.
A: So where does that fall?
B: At 4854.0 angstroms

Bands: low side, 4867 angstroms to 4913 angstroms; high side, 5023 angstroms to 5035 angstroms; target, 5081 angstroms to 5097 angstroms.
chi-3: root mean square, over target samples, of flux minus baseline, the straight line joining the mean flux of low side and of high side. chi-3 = 0.15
